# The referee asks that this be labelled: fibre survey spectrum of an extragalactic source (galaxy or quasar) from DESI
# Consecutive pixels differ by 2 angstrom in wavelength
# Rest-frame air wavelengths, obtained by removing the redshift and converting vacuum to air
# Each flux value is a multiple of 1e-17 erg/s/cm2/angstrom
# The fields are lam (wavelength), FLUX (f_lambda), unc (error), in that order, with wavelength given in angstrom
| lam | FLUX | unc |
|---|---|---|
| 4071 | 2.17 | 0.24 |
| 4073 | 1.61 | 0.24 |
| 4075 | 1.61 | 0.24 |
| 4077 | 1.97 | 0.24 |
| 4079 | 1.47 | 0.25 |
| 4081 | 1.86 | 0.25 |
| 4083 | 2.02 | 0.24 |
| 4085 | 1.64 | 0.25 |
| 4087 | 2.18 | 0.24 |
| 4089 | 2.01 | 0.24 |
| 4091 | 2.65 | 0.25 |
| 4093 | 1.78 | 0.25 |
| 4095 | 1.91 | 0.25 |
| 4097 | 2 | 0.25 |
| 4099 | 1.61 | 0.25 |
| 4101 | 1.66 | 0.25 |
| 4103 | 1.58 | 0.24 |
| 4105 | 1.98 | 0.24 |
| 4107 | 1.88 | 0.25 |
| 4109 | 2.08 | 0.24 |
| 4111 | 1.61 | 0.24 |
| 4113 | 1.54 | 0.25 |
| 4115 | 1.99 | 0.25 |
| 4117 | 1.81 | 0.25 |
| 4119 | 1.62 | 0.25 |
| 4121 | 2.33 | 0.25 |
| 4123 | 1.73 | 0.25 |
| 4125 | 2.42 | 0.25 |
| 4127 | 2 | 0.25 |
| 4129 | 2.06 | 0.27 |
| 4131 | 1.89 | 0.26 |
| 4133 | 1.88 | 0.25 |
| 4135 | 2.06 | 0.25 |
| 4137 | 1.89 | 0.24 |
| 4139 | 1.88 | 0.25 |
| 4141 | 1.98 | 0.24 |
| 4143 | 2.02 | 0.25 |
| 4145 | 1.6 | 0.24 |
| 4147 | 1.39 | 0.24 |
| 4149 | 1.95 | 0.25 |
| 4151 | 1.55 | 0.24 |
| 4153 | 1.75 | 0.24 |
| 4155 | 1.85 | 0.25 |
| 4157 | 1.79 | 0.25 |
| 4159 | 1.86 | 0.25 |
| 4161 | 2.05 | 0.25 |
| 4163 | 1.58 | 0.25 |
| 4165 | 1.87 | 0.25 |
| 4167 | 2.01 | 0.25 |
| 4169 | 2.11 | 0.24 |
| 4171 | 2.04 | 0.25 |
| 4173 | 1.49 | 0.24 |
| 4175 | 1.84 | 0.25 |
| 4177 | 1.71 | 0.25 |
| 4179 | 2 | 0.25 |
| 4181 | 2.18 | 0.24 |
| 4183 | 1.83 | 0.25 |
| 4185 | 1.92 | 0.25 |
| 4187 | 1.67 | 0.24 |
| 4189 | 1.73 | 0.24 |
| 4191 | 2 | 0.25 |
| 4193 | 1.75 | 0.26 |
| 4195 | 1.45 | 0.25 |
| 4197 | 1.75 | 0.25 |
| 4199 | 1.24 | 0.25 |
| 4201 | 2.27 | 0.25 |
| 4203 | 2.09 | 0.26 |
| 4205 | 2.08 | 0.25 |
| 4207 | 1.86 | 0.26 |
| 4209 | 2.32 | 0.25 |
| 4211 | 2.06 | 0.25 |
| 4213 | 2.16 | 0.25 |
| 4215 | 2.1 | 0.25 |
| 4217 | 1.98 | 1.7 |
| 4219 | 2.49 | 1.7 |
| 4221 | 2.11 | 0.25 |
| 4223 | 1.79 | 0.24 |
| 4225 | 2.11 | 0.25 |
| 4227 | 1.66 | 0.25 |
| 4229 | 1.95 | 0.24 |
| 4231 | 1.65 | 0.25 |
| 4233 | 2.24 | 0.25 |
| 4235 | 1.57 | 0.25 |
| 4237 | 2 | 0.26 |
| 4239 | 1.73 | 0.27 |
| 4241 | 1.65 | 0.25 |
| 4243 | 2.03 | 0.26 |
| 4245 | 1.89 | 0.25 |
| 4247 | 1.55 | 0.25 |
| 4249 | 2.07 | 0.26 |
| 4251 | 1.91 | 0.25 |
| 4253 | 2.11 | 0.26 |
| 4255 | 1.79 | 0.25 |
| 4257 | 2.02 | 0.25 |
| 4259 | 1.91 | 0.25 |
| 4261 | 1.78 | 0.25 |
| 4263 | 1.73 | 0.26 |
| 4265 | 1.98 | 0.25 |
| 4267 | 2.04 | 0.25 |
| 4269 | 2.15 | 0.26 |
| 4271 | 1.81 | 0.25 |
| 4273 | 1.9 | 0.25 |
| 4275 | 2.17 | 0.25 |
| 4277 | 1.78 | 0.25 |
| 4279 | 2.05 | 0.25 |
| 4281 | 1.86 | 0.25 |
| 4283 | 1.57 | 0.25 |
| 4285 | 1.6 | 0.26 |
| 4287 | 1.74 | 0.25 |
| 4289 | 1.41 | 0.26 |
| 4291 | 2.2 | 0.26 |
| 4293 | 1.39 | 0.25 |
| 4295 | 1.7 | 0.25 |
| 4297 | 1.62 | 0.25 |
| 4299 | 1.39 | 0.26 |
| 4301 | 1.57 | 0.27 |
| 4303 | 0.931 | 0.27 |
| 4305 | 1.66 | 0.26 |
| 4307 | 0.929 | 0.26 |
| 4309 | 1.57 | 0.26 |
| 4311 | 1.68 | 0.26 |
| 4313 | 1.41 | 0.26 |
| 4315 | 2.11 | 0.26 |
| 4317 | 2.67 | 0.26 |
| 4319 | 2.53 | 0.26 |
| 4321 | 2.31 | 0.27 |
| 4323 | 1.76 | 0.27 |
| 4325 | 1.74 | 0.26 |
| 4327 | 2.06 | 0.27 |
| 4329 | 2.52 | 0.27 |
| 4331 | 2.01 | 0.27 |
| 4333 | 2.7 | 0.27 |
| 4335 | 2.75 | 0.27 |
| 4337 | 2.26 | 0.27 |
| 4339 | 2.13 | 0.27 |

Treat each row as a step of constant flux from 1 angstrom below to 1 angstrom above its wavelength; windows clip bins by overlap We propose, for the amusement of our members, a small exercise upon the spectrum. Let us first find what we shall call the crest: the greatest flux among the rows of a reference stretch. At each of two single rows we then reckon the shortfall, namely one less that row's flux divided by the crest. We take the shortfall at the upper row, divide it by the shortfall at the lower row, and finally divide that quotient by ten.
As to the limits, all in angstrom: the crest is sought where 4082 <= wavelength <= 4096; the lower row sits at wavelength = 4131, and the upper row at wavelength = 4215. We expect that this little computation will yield 0.072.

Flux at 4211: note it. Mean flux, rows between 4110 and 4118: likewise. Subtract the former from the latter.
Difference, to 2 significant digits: -0.32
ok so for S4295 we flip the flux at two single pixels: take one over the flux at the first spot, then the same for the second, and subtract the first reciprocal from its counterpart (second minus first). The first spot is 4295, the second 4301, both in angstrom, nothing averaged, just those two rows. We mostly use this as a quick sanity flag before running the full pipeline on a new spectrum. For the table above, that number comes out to 0.05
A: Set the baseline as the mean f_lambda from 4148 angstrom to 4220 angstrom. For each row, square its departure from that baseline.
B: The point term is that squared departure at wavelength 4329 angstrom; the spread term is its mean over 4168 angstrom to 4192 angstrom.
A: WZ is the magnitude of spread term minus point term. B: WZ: 0.35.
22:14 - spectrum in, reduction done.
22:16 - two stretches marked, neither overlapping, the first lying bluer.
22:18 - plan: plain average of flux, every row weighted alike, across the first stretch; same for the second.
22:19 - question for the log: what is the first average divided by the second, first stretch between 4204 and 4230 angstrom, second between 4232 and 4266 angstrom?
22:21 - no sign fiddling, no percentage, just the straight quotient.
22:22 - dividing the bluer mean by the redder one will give 1.09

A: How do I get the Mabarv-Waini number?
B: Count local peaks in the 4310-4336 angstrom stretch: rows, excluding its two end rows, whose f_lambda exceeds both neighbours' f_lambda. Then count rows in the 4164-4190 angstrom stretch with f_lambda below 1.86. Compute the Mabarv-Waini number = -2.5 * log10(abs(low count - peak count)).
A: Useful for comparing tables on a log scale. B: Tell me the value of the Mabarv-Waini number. -1.5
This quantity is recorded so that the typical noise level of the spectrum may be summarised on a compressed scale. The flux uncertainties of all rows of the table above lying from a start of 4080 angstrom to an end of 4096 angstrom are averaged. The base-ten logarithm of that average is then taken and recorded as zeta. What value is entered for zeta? -0.6086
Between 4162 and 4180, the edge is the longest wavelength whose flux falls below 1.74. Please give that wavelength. 4177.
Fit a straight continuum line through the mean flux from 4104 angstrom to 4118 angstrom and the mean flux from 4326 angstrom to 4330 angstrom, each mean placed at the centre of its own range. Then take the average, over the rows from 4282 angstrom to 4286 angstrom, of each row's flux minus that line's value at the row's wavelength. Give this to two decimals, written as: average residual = -0.61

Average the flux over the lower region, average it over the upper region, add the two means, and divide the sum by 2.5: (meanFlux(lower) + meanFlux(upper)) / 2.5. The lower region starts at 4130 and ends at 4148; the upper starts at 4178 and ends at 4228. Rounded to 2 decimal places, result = 1.51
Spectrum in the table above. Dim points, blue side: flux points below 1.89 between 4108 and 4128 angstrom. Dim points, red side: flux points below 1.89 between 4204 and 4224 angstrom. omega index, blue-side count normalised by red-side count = 2.5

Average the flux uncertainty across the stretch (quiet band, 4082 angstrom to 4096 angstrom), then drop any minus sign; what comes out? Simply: 0.246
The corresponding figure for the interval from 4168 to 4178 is 0.246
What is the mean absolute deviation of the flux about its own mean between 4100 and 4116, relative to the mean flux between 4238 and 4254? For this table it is 0.10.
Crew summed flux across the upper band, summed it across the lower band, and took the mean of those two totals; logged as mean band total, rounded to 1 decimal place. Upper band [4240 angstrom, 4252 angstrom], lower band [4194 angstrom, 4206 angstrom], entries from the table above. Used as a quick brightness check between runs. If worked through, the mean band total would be 11.0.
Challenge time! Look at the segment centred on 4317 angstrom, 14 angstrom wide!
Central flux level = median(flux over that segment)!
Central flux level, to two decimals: 2.11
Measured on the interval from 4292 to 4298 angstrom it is 1.62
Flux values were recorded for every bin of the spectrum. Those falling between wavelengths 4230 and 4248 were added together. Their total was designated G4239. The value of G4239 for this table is 16.3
